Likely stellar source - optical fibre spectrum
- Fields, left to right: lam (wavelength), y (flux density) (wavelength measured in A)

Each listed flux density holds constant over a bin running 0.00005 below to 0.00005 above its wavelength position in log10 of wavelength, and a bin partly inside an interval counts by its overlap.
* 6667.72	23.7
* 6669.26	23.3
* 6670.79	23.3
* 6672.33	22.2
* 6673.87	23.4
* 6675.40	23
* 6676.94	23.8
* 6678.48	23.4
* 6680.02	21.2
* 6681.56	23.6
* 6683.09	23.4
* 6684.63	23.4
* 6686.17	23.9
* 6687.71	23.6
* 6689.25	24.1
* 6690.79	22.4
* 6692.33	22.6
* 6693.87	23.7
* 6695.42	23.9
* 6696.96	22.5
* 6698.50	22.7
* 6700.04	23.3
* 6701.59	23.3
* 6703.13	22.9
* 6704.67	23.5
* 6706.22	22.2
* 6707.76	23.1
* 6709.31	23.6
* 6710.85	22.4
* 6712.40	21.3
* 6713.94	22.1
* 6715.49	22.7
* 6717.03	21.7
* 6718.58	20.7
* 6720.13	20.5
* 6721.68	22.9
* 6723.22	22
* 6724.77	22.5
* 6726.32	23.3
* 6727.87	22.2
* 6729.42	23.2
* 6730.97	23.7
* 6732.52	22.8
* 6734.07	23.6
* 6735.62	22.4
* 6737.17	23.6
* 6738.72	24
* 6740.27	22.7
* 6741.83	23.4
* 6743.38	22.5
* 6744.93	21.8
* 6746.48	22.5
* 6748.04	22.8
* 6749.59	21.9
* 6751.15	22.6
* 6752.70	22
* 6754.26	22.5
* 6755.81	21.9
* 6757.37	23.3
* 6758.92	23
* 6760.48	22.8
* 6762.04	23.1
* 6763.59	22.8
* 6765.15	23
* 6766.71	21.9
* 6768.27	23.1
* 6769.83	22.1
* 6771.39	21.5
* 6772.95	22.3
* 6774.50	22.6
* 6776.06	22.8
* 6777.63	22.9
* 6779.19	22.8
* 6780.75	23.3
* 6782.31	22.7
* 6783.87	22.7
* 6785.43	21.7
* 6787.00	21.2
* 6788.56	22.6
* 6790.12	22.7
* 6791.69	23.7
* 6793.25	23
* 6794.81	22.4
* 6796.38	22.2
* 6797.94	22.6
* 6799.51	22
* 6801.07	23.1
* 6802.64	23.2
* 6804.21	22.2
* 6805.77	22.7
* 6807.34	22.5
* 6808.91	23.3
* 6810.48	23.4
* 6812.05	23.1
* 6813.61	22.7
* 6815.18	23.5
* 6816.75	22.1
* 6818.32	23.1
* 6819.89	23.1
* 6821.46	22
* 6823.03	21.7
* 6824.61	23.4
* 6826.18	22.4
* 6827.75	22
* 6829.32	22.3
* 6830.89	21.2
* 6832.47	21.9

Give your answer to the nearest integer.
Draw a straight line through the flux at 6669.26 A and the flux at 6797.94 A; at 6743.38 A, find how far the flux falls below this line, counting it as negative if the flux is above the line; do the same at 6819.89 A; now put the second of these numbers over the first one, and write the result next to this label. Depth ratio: -2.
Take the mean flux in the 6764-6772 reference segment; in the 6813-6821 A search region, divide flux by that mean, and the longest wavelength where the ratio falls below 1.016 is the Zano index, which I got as 6816.75 A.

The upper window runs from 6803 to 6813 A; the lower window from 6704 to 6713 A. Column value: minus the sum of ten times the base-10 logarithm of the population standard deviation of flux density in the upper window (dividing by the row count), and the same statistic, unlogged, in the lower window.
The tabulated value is 2.8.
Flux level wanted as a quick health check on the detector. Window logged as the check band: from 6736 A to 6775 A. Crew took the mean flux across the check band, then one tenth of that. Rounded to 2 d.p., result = 2.26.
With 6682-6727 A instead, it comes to 2.28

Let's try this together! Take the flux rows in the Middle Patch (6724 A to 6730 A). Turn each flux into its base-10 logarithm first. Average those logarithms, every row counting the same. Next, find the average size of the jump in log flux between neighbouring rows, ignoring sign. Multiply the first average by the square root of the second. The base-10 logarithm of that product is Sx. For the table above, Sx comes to -0.73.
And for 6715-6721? -0.79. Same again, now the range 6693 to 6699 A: -0.84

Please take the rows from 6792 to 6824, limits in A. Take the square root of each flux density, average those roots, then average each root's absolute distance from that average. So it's 0.048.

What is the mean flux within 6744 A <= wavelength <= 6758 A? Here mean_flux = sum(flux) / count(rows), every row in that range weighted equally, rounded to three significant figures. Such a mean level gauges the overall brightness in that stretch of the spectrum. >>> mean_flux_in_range 22.4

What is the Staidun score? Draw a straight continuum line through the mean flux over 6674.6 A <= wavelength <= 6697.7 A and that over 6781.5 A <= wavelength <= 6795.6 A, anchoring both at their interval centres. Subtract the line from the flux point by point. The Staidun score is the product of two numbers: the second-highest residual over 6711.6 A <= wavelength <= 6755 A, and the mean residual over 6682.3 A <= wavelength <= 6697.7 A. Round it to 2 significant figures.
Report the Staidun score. 0.11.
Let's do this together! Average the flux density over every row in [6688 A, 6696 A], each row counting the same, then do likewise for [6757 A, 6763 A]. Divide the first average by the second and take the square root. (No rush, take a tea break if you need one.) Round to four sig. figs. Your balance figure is 1.006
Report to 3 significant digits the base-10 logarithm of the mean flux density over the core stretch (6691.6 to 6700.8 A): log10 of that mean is 1.36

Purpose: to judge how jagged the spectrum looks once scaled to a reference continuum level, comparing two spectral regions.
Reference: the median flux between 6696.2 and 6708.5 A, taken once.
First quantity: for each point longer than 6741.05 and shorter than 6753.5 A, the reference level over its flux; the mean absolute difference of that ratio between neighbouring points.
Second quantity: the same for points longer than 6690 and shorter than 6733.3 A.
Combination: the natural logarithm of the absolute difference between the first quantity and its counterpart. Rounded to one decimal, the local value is -5.4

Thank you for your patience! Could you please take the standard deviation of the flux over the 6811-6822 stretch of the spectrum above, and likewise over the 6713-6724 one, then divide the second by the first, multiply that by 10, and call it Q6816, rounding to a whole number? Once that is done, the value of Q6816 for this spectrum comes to 16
